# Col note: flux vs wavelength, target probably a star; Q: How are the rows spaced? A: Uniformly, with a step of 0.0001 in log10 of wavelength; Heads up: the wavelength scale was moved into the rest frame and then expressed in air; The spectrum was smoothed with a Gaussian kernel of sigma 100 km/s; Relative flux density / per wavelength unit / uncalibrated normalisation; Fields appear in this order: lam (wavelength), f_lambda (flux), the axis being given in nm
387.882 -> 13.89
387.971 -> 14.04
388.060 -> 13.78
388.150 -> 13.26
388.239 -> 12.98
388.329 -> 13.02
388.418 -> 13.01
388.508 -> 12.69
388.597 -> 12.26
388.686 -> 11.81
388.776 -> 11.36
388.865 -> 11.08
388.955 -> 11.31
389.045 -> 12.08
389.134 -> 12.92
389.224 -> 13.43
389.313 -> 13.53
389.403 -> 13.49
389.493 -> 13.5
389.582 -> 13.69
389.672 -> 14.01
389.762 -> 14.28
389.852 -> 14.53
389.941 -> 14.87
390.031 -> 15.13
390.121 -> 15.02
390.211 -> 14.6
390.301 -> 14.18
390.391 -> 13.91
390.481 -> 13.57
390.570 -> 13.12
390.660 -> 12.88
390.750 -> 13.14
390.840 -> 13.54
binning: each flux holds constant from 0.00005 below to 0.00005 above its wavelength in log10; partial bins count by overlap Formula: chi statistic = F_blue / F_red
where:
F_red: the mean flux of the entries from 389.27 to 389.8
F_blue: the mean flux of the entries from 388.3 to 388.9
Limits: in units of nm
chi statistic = 0.89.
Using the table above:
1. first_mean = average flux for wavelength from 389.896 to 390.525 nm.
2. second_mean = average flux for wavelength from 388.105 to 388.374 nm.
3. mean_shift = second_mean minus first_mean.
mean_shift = -1.4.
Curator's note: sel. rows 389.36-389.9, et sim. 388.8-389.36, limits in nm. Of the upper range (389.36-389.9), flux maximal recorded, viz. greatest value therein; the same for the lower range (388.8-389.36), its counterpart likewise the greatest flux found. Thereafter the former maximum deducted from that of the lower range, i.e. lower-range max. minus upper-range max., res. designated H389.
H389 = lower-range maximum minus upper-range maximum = -1.00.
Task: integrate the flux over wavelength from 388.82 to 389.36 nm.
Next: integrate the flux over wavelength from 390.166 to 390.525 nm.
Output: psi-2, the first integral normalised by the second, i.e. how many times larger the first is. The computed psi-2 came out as 1.3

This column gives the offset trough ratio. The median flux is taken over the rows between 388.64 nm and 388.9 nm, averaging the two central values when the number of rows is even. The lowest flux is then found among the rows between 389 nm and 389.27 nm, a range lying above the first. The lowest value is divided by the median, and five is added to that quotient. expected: 6.06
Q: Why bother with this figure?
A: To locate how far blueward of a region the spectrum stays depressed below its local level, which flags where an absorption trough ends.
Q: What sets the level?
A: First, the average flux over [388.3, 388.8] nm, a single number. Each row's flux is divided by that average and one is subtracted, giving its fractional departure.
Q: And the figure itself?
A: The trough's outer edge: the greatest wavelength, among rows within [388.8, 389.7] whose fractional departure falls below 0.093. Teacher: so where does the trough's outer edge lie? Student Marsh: 389.493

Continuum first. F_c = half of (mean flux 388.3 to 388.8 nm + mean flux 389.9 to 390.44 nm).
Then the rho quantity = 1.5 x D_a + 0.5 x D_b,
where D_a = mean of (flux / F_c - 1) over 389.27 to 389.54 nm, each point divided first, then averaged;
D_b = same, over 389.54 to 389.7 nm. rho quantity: 0.02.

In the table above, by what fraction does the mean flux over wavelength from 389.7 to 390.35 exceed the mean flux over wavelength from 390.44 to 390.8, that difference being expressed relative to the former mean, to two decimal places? 0.10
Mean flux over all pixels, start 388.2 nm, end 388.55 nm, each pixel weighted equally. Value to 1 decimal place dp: 12.9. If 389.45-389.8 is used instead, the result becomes 13.9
